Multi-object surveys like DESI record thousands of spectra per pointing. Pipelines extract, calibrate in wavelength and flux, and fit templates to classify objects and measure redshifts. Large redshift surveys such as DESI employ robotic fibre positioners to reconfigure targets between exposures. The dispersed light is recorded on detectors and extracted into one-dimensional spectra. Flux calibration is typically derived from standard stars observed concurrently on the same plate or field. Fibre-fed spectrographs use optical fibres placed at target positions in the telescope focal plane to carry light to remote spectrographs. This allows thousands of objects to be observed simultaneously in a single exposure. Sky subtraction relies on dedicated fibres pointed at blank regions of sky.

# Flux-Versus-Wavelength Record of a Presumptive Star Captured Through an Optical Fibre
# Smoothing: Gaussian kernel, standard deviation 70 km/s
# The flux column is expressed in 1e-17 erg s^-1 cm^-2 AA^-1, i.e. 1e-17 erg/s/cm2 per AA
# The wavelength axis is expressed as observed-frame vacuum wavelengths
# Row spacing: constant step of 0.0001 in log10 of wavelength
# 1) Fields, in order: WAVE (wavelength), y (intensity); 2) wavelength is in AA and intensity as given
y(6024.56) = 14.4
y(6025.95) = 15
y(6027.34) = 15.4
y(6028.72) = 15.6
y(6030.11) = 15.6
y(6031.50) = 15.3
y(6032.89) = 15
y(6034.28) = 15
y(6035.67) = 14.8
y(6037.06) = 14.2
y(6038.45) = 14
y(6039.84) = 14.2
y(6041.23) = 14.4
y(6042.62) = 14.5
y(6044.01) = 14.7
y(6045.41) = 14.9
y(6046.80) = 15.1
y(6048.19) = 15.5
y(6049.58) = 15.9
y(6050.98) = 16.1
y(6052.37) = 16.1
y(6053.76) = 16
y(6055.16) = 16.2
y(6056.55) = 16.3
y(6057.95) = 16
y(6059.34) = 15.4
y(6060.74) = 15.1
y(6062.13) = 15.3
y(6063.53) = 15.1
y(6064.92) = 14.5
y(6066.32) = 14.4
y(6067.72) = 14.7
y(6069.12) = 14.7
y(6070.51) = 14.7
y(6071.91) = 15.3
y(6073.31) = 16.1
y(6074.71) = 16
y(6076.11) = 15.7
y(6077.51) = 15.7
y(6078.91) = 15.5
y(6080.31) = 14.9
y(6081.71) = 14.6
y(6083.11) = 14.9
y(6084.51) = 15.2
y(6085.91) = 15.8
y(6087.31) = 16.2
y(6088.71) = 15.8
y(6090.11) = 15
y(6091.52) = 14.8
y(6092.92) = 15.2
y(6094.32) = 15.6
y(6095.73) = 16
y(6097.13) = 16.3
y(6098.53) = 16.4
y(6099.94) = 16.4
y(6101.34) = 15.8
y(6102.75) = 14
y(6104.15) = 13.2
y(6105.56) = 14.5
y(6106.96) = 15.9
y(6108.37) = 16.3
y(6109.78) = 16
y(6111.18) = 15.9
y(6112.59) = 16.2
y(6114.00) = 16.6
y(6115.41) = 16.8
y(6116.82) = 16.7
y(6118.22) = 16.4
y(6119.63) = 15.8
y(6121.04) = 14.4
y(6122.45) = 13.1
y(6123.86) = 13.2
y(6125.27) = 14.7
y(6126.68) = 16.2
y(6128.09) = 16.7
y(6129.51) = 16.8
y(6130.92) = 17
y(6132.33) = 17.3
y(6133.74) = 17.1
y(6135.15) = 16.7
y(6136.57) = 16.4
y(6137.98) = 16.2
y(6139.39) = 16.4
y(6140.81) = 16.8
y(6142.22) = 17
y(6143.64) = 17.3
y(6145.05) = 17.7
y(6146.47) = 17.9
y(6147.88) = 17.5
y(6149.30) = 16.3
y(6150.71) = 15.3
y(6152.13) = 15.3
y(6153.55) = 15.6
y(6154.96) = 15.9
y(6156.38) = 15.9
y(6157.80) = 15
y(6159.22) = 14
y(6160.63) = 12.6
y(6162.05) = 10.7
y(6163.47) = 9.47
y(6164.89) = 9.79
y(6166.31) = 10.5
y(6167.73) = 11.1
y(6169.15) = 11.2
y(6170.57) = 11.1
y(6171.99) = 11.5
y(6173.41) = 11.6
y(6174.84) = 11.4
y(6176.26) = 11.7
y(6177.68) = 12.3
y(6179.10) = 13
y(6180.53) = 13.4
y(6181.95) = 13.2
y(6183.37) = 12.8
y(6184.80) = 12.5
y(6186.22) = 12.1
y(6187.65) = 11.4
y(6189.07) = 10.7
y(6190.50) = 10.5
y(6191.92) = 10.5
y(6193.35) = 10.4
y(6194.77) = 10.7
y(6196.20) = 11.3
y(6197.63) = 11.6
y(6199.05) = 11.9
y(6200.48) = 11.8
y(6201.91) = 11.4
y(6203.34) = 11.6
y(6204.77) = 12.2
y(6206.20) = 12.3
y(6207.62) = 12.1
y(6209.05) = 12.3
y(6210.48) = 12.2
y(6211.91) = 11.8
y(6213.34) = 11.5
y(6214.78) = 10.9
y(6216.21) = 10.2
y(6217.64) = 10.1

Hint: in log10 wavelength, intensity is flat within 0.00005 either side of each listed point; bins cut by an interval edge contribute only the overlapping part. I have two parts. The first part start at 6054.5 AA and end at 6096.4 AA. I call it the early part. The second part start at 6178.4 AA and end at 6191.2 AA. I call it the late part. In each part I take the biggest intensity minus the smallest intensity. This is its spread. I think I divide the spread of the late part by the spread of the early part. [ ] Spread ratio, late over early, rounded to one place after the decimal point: 1.5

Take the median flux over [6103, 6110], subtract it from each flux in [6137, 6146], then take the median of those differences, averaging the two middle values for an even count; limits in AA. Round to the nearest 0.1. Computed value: 1.0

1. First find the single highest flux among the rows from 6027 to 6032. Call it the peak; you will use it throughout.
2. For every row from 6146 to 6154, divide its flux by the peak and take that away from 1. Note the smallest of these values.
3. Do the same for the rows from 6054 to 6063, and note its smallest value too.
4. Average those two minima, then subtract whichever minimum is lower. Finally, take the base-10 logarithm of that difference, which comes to -1.29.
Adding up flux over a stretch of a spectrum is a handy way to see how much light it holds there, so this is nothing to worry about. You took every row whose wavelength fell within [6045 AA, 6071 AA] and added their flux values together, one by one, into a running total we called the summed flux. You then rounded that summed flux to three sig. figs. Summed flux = 292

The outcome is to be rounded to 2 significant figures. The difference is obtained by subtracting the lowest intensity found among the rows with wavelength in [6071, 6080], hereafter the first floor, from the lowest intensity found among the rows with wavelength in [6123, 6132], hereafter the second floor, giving -2.1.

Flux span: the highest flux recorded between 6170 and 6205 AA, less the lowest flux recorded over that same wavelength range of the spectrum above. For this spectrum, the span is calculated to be 3.0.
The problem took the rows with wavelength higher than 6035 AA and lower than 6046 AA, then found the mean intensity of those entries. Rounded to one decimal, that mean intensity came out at 14.5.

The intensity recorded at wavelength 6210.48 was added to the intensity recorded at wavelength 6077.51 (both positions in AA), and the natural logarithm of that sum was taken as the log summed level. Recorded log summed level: 3.33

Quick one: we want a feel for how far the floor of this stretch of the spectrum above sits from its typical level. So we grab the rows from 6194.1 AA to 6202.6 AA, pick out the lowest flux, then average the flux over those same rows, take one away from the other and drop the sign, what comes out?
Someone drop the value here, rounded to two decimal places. 0.75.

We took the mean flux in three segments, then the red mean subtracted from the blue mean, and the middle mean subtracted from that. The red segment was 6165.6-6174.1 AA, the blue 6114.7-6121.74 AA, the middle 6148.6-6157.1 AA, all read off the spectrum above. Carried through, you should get -10.9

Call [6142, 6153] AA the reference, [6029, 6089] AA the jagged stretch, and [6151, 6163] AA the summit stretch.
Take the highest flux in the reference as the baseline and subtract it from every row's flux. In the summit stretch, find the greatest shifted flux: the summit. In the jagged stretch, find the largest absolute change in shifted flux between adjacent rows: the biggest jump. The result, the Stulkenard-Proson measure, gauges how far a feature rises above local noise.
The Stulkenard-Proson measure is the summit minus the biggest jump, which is -2.8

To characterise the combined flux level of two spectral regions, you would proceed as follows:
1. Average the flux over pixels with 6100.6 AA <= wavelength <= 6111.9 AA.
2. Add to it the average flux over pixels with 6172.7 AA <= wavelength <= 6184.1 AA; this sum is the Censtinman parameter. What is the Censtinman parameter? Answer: 27.6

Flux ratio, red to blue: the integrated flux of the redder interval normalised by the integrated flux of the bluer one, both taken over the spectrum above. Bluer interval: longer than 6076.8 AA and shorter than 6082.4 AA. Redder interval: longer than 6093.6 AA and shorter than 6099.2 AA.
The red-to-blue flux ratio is 1.06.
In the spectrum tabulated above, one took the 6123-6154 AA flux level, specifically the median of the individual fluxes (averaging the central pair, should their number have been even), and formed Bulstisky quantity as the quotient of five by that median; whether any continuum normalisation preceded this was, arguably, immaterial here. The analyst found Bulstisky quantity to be 0.299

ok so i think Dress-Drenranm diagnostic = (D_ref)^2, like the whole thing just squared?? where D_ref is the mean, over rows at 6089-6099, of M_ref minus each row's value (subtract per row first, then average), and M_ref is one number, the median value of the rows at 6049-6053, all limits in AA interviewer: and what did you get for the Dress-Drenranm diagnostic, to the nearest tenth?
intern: 0.2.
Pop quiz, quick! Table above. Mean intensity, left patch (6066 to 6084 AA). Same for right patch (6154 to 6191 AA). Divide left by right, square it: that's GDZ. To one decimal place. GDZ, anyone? 1.6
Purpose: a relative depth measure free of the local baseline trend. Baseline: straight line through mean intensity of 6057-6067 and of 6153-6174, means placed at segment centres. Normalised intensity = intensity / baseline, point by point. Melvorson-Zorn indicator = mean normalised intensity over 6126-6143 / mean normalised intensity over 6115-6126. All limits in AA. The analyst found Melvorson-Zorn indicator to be 1.14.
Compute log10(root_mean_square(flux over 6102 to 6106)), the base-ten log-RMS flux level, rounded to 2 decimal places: 1.14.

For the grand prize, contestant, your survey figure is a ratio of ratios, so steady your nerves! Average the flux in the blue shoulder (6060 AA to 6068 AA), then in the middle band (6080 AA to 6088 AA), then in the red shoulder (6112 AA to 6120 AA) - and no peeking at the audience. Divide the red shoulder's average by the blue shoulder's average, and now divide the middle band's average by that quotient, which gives 13.8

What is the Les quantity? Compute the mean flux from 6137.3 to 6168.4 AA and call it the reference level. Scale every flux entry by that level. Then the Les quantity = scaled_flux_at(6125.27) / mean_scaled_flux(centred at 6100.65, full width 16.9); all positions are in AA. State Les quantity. 0.95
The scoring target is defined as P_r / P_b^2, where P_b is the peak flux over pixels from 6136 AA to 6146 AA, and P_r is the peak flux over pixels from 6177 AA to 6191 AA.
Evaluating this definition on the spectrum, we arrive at 0.043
